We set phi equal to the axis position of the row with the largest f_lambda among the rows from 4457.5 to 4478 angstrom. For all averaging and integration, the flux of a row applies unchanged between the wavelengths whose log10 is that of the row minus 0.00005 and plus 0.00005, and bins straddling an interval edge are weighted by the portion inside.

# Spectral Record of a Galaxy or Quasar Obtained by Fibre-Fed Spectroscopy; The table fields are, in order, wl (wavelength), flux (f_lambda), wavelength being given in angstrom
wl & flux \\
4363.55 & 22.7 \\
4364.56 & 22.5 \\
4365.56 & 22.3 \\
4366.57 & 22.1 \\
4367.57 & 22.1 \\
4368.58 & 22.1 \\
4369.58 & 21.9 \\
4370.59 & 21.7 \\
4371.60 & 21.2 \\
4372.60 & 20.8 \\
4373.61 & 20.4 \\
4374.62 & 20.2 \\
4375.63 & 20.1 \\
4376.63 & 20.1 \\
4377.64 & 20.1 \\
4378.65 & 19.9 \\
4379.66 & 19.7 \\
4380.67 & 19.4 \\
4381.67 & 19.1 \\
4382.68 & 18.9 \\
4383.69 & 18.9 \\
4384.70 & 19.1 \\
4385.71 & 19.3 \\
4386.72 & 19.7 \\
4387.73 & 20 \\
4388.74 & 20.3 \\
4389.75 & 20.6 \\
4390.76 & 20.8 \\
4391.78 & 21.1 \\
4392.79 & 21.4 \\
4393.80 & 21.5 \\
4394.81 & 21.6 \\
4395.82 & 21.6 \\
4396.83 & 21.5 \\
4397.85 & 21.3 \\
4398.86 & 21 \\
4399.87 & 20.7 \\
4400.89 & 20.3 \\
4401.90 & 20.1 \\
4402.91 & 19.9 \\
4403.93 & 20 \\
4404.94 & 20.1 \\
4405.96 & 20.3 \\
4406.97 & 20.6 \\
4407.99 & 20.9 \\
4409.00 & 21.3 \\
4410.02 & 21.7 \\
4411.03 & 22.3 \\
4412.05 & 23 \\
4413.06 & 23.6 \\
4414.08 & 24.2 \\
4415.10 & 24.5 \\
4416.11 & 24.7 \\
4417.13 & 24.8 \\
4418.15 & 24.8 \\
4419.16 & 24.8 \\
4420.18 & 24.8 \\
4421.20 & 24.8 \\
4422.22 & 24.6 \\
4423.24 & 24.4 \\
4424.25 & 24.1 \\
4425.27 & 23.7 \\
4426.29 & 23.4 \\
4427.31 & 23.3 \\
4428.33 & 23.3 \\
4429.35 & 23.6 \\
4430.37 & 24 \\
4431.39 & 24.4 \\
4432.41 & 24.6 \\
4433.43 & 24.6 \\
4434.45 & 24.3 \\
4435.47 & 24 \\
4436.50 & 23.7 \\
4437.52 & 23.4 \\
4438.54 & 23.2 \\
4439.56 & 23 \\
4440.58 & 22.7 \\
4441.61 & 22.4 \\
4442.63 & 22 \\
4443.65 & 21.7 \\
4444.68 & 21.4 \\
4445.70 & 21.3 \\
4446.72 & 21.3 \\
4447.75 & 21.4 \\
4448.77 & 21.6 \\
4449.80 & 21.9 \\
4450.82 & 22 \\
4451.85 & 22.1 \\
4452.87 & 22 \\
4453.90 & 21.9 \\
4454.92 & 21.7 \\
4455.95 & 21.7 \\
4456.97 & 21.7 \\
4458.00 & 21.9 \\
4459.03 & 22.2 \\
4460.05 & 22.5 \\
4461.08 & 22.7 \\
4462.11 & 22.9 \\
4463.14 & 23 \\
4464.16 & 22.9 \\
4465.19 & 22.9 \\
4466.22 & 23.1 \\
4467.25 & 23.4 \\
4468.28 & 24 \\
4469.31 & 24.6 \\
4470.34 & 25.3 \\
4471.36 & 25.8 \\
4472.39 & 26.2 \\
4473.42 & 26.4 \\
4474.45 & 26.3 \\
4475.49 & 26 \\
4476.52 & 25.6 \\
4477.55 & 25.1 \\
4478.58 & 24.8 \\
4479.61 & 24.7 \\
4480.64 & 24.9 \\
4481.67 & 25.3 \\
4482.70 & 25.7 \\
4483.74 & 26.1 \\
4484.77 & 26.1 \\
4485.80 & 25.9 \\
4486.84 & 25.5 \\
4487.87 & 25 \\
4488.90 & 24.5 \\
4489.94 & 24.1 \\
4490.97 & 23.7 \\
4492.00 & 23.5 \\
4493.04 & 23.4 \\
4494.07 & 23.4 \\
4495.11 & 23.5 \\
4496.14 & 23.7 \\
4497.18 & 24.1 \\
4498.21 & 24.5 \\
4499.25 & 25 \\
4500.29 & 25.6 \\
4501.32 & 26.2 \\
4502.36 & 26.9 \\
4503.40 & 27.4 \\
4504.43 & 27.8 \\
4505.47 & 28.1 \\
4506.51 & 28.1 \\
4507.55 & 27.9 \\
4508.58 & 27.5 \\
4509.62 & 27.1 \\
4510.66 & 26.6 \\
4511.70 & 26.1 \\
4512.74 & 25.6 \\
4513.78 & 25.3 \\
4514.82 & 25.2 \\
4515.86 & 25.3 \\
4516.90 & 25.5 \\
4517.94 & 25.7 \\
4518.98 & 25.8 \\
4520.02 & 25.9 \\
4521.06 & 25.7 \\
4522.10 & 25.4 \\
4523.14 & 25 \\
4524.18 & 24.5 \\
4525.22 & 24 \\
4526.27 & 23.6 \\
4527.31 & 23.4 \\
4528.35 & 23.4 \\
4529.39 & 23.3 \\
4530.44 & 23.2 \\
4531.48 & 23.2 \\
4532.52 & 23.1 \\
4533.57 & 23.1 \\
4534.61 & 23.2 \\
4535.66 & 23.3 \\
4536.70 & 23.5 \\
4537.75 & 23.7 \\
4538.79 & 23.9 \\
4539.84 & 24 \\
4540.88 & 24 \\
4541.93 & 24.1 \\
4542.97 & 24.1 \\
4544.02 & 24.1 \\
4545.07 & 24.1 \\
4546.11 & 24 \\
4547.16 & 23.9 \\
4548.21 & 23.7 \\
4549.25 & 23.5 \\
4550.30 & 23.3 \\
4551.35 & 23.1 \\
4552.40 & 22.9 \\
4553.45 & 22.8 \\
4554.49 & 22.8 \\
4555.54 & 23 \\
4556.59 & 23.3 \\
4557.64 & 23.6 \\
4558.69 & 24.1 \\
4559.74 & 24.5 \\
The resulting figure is 4473.42 angstrom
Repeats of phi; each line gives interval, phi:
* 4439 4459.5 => 4439.56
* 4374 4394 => 4393.80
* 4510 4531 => 4510.66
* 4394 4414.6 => 4414.08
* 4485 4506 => 4505.47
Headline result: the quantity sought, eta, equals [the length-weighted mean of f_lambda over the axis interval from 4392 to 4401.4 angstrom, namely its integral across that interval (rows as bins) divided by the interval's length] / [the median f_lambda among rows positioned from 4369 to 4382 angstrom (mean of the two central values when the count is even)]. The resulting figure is 1.06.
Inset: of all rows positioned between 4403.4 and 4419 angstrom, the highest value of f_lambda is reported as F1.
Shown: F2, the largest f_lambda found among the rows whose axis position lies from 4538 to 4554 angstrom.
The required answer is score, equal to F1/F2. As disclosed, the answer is 1.0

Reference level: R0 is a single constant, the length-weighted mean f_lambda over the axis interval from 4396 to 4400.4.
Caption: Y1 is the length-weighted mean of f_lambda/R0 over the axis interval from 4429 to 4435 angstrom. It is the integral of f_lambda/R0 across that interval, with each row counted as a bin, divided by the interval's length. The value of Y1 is 1.15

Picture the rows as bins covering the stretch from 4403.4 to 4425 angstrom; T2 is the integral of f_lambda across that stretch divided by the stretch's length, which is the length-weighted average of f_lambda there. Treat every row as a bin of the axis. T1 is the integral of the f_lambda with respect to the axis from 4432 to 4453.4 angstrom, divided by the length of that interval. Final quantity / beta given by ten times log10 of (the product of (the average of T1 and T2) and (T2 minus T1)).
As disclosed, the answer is 10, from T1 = 22.6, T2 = 23.1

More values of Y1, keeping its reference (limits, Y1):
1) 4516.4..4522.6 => 1.22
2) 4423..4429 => 1.12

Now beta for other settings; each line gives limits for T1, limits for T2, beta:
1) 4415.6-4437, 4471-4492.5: 14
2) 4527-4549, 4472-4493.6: 16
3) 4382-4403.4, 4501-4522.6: 21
